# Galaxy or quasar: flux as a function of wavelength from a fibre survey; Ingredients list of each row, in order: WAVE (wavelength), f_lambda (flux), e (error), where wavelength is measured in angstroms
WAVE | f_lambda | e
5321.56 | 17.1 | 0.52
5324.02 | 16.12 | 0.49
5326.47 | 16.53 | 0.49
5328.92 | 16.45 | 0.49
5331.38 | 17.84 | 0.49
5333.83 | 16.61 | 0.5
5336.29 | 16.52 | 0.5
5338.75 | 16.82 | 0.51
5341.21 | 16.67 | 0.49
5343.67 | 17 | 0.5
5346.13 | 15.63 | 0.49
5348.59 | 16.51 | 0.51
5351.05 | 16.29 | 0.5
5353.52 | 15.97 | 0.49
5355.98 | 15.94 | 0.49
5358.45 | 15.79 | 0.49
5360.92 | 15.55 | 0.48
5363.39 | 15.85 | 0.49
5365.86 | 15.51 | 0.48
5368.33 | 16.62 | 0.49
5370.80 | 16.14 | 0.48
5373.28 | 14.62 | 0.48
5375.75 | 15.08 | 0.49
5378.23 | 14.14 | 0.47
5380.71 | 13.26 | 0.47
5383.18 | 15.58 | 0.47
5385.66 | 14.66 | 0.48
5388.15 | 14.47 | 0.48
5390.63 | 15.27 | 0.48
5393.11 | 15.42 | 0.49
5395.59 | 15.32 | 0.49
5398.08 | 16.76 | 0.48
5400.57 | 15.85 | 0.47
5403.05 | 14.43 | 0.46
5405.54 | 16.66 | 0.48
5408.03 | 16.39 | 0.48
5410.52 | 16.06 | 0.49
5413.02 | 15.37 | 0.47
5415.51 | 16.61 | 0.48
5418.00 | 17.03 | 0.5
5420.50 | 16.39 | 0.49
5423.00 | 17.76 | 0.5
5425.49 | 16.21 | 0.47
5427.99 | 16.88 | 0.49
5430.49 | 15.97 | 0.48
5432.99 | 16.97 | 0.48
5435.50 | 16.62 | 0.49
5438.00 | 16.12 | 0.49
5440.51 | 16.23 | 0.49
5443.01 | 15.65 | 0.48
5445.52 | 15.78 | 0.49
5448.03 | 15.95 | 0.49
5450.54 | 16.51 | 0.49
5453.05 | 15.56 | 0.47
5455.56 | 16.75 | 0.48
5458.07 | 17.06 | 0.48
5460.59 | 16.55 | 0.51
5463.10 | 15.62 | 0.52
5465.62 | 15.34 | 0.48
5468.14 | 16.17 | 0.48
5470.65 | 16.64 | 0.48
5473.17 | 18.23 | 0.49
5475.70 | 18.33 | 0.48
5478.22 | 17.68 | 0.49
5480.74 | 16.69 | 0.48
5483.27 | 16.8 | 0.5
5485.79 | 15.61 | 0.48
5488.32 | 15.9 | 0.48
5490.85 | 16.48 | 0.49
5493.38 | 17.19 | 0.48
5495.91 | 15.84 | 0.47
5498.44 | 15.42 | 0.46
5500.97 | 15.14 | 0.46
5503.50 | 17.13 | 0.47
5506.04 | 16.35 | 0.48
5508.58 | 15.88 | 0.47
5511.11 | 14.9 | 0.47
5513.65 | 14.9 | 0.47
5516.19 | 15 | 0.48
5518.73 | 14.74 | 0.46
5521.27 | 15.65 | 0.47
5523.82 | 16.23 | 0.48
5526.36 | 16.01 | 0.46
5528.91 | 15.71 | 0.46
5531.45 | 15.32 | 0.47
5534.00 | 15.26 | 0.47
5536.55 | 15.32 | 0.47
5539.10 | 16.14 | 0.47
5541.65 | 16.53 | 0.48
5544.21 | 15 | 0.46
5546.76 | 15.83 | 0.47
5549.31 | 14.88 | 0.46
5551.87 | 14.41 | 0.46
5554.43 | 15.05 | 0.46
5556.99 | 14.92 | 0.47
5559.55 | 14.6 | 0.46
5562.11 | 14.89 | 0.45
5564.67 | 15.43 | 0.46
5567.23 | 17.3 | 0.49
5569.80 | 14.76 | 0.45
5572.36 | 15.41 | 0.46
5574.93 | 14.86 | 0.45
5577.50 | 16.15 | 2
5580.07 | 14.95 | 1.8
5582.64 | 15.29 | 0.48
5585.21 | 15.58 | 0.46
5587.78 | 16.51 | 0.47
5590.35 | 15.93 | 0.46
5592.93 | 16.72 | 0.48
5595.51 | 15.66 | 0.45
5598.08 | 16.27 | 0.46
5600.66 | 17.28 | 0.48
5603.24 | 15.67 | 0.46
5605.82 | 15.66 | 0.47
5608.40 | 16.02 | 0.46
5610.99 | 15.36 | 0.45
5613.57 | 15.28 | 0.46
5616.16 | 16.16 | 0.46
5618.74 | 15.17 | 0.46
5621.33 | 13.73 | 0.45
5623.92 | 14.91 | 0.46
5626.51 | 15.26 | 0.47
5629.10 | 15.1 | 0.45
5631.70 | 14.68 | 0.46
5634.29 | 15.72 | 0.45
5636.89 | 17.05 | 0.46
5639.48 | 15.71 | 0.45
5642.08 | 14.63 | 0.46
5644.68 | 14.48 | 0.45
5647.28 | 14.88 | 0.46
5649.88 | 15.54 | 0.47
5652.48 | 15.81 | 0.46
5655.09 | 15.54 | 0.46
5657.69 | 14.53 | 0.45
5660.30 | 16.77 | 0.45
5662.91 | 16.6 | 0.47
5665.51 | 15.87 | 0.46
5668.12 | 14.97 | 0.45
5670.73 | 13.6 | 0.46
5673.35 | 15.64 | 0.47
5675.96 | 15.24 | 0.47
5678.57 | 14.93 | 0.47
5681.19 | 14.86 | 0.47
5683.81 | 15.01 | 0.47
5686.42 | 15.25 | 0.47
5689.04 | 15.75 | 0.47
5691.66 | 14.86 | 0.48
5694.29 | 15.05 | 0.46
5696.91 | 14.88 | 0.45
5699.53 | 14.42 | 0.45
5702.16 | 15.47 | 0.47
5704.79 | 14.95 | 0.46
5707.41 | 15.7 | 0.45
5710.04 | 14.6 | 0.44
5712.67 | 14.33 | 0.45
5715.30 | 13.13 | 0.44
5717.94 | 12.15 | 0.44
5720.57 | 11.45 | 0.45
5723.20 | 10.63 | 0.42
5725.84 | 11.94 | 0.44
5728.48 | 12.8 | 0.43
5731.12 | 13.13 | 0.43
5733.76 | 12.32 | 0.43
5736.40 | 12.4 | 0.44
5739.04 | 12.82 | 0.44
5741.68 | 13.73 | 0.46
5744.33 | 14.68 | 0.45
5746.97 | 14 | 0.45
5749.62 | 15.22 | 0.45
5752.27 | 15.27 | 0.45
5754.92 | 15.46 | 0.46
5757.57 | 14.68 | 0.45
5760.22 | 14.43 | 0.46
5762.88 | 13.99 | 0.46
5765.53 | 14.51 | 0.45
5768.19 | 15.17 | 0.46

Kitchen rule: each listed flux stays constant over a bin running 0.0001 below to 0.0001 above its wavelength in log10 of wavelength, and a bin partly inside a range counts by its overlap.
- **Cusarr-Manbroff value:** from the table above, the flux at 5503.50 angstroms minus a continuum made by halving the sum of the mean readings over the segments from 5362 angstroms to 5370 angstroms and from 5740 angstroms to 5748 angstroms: 2.1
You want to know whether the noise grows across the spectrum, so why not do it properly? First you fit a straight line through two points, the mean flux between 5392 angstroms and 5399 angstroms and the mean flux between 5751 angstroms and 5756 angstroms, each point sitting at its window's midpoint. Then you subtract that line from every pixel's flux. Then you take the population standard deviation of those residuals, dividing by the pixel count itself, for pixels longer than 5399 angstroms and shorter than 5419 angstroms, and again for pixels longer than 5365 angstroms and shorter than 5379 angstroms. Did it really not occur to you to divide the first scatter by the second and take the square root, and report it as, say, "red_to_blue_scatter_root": 0.96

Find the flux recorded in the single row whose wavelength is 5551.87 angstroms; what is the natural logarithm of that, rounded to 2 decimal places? 2.67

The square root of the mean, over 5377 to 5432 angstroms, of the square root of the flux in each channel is 1.99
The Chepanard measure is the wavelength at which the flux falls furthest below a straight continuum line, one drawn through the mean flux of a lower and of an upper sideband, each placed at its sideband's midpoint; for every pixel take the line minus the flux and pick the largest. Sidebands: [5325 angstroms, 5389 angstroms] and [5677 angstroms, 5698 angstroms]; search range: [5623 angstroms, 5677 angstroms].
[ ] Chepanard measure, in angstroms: 5670.73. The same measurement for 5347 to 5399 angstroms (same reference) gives 5380.71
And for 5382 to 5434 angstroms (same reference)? 5403.05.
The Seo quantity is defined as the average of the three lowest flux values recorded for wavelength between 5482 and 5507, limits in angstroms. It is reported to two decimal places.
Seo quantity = 15.39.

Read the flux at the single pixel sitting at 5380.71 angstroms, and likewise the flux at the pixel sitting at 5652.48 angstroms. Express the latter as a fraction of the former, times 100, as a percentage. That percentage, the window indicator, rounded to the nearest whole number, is 119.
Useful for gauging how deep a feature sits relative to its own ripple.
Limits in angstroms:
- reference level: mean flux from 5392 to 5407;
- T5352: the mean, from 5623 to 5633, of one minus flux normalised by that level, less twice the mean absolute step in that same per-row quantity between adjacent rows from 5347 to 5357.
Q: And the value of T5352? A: 0.02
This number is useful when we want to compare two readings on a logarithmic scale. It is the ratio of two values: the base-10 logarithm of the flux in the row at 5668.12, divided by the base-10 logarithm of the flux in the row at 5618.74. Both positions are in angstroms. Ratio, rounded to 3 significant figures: 0.995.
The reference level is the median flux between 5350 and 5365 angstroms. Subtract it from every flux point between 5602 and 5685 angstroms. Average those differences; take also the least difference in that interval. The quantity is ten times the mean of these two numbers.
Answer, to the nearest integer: -14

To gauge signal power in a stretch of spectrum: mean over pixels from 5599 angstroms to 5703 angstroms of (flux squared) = 236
